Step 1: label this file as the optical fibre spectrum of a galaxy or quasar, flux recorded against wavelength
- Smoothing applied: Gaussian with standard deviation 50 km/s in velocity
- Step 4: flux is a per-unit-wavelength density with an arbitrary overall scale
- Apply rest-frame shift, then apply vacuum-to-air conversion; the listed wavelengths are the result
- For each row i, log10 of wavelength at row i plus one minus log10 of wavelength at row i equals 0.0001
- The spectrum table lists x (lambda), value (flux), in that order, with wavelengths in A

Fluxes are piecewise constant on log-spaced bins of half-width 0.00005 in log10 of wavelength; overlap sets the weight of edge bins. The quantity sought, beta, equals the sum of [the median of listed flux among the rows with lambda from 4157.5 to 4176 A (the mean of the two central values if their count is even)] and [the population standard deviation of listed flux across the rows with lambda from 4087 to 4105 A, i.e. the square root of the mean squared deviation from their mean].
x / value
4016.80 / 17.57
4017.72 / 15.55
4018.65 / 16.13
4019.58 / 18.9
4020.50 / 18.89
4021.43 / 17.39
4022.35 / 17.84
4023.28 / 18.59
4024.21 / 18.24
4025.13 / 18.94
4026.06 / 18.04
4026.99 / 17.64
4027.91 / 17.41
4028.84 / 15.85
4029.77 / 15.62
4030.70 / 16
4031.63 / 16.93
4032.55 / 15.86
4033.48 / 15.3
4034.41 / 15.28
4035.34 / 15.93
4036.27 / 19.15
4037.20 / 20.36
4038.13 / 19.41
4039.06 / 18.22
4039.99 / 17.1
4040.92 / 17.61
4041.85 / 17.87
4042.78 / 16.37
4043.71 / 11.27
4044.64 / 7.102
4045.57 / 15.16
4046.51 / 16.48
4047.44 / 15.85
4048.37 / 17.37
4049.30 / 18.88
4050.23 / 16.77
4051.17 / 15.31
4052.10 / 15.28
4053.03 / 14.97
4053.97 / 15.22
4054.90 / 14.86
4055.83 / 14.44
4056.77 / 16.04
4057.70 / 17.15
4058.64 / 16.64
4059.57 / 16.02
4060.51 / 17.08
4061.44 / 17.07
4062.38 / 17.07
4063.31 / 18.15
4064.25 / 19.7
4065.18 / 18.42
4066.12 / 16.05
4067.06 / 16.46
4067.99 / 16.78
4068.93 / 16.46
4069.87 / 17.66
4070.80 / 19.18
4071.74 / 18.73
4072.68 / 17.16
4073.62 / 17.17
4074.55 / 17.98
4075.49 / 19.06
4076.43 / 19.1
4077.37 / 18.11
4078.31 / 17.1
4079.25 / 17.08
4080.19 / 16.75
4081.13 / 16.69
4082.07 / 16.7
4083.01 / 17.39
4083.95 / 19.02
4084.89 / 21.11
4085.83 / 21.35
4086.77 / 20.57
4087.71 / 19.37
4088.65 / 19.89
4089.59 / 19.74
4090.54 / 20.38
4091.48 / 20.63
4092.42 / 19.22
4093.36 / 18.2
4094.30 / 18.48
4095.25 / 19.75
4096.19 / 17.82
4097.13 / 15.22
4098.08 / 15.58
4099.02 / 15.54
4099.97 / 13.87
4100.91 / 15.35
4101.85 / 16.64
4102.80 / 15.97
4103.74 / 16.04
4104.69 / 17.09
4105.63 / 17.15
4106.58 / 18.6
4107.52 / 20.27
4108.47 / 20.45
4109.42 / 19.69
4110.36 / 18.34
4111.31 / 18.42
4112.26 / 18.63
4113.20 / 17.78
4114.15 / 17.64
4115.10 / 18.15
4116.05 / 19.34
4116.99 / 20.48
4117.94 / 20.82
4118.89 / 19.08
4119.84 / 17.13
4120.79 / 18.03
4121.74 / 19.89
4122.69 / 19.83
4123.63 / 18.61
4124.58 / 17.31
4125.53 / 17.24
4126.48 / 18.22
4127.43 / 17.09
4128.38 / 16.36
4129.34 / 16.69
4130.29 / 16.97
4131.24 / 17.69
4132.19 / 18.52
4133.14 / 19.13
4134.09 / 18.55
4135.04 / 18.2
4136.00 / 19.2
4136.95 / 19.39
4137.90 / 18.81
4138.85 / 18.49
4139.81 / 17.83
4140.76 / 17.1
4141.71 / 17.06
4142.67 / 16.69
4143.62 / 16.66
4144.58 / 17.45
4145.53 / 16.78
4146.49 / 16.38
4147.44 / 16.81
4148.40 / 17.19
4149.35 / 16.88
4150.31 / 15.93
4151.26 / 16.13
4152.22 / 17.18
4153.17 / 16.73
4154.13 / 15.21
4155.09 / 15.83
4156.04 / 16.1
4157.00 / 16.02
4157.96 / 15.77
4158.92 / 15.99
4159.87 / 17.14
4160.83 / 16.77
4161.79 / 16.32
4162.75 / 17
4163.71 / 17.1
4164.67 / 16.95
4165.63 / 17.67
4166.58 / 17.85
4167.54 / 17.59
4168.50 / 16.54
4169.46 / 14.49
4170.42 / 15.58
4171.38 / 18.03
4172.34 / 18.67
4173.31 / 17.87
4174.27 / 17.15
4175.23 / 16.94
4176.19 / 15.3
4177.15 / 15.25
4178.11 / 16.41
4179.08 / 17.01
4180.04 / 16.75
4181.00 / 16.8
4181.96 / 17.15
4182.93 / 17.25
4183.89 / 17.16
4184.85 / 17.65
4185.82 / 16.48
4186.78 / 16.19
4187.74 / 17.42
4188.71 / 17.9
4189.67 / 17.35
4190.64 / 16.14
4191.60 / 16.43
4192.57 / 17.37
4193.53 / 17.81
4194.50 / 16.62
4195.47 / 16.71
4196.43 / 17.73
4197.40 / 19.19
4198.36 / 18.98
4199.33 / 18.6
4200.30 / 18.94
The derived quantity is 19.0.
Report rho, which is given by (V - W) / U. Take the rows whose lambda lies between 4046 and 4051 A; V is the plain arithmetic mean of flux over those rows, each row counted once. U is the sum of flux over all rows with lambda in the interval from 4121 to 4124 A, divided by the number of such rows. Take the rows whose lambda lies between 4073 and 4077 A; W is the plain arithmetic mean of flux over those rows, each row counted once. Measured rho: -0.06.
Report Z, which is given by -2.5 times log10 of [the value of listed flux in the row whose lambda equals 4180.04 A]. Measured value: -3.06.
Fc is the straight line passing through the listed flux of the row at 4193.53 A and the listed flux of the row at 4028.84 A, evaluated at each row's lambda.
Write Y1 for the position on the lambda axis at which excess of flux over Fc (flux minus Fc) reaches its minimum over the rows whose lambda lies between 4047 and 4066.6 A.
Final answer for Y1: 4055.83 A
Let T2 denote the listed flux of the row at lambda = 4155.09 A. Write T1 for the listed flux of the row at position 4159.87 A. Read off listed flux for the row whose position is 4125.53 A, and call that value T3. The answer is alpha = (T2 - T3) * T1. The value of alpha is -24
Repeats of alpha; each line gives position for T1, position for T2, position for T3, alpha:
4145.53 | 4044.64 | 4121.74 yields -215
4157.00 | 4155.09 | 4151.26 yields -5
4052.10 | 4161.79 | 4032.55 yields 7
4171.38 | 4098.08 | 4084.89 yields -100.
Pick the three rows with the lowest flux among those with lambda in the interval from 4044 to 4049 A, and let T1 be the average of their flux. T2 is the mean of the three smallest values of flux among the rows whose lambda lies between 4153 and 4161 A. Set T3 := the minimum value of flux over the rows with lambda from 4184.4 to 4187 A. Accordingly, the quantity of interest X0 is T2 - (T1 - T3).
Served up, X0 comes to 19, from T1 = 12.7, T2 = 15.6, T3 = 16.19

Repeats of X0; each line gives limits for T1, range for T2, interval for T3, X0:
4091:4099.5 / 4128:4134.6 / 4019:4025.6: 19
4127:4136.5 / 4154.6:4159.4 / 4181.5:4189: 15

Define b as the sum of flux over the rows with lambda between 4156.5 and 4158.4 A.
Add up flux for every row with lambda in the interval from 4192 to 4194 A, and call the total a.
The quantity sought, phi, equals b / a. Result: 0.90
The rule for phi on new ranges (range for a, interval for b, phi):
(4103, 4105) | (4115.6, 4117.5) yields 1.20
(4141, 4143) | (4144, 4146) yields 1.01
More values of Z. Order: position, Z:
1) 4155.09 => -3.00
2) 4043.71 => -2.63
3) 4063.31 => -3.15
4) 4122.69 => -3.24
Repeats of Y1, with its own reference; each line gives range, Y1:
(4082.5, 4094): 4083.01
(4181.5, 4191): 4190.64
